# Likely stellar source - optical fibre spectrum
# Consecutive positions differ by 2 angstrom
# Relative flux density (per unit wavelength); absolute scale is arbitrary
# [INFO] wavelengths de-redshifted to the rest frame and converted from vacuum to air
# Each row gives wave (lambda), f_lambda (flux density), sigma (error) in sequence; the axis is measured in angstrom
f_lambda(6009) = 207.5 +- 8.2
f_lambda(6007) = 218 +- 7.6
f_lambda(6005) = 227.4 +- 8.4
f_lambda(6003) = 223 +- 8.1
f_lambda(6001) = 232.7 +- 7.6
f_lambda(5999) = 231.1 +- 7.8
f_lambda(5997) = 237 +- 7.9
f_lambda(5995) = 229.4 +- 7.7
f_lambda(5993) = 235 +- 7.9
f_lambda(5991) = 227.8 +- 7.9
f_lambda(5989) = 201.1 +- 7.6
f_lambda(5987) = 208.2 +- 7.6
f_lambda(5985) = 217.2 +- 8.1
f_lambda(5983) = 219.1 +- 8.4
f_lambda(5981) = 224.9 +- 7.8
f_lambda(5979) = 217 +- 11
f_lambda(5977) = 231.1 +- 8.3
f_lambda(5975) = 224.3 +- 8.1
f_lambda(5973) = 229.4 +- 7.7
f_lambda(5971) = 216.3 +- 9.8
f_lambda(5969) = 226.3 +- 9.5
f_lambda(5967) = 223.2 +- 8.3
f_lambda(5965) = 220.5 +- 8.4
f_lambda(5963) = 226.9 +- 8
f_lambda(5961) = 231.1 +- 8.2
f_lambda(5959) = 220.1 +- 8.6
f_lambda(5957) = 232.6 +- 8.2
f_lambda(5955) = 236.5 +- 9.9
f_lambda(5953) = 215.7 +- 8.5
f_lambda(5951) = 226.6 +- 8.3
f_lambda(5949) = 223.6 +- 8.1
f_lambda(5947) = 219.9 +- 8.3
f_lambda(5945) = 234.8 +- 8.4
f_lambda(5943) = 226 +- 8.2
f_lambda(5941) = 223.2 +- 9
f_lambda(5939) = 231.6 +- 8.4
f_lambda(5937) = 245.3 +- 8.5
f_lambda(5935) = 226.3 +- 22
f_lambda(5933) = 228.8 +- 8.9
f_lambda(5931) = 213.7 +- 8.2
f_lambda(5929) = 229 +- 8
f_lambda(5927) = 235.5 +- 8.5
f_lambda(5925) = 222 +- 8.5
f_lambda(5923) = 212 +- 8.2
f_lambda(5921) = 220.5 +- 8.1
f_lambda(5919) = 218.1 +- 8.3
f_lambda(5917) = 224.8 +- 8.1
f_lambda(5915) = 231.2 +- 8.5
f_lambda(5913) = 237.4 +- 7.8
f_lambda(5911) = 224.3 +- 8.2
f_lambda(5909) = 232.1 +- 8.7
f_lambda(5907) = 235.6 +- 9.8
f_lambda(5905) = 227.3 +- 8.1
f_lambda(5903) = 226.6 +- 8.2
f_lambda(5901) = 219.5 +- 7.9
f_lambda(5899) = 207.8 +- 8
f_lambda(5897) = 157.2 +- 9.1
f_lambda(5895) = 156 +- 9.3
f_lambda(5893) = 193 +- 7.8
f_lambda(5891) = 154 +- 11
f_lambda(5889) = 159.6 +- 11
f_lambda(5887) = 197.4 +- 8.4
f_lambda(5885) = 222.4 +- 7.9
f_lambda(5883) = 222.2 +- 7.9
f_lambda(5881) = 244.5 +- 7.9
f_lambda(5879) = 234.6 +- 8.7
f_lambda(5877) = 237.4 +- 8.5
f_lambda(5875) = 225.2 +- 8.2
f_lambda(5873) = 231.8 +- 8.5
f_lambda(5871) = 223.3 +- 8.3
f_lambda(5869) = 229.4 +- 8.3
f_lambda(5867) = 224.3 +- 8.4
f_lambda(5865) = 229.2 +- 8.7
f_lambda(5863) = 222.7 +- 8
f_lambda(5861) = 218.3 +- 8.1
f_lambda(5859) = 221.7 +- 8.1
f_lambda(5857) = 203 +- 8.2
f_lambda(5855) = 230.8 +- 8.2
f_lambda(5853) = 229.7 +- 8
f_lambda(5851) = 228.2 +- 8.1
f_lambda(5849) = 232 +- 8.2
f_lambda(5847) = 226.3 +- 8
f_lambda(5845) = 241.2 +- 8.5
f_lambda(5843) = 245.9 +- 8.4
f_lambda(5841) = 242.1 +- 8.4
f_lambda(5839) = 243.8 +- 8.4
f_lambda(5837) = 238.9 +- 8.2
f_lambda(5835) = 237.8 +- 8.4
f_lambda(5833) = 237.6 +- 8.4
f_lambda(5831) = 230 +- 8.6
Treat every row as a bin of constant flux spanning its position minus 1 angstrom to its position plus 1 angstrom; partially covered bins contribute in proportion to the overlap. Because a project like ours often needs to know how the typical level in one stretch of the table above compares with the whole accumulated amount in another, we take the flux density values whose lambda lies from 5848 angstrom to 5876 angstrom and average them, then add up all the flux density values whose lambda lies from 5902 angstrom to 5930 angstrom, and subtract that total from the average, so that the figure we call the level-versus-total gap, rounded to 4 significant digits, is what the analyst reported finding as -2951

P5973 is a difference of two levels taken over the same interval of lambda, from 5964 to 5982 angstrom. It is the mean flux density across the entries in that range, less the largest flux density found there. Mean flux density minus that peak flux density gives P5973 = -7.4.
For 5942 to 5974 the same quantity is -10.9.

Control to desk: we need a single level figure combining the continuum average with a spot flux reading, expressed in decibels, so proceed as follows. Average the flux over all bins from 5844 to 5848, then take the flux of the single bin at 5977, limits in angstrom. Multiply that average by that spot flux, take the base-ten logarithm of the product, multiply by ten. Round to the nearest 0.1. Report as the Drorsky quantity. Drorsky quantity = 47.3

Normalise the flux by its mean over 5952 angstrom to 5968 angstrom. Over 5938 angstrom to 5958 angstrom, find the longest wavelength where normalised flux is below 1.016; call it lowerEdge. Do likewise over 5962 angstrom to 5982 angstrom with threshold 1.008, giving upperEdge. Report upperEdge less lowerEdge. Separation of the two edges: 28 angstrom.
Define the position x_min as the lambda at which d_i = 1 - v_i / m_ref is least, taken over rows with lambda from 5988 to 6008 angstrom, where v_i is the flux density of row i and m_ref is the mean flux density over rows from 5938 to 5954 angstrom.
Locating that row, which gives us 5997 angstrom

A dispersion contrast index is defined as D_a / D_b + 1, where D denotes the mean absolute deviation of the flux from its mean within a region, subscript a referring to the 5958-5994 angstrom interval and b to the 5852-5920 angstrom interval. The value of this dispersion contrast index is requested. 1.36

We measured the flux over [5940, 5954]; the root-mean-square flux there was 224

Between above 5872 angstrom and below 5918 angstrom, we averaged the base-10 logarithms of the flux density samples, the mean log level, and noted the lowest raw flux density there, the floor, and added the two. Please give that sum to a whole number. 156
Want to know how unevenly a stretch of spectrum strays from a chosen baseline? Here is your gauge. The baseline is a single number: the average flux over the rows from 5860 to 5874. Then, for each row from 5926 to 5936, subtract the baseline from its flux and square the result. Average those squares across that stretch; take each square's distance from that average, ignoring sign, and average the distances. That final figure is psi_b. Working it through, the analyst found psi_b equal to 54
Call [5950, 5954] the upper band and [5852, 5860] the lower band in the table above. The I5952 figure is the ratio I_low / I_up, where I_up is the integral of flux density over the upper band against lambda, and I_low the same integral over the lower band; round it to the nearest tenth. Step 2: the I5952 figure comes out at 2.0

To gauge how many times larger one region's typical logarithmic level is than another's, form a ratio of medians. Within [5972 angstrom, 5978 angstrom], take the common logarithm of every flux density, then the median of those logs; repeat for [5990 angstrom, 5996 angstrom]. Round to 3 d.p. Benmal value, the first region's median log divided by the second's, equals 1.000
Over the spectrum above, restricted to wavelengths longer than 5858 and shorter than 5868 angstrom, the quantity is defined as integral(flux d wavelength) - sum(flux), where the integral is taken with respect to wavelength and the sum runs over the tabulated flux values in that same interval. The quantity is 1116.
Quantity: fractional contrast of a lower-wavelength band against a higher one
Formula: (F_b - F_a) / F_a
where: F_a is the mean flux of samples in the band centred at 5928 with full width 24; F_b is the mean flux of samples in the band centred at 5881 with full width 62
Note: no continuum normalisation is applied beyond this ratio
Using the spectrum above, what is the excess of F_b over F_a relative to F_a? -0.047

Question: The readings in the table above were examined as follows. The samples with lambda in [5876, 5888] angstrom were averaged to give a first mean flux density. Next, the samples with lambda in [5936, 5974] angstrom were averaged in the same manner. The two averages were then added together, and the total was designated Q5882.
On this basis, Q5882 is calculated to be 453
